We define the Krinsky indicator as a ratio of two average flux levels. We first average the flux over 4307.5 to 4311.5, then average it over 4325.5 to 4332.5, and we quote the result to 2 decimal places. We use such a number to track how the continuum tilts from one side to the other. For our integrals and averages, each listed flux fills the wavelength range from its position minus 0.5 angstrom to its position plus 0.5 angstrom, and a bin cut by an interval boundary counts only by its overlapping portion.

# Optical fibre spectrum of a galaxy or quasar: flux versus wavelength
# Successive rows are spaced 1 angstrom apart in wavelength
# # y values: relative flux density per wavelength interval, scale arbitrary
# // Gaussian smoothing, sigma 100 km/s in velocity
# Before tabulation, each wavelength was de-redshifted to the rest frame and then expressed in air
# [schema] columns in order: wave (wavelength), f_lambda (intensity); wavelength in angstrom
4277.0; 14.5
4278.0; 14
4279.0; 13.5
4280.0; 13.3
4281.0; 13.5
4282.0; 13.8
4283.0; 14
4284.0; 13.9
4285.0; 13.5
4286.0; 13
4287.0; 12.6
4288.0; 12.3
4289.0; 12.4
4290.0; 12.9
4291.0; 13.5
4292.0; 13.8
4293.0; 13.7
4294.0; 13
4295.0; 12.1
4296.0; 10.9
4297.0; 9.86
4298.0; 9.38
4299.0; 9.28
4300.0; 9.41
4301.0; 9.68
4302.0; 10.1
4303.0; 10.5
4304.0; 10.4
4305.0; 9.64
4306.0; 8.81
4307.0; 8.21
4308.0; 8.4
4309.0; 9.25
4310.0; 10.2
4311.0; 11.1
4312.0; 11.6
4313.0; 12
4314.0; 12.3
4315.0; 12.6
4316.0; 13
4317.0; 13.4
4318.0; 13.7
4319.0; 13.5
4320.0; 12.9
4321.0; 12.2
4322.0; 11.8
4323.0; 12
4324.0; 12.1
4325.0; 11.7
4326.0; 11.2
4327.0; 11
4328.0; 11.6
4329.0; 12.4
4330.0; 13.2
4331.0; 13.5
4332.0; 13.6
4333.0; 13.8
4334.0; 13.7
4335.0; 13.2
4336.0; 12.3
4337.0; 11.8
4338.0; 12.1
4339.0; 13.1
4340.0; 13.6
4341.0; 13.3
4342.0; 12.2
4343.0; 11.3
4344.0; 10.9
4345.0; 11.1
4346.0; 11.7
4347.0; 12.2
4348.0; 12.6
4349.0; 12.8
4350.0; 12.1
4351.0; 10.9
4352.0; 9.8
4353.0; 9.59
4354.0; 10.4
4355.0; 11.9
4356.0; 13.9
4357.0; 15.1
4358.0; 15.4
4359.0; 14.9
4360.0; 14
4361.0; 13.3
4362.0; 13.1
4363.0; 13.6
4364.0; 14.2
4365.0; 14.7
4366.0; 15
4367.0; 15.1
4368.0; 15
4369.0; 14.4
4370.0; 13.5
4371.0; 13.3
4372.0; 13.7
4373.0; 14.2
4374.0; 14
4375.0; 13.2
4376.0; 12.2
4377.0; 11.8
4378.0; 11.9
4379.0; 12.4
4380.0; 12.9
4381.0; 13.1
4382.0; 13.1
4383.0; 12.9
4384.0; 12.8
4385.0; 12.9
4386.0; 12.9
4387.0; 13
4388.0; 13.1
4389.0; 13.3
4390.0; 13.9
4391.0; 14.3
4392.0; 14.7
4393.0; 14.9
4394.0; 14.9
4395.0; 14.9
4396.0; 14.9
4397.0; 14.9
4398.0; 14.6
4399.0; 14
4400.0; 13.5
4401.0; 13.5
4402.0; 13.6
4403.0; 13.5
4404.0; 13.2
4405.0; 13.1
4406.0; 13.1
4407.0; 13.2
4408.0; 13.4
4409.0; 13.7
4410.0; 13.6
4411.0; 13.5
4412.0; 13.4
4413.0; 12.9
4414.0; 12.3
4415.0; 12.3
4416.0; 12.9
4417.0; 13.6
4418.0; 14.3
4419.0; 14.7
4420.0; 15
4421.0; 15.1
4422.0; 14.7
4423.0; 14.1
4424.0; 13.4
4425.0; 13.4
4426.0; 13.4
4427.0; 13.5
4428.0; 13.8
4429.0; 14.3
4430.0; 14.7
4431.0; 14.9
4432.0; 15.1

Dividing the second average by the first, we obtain 1.27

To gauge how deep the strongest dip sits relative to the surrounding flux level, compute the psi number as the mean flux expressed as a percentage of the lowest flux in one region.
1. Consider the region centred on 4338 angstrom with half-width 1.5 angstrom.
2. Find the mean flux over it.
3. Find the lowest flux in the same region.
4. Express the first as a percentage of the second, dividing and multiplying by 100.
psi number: 105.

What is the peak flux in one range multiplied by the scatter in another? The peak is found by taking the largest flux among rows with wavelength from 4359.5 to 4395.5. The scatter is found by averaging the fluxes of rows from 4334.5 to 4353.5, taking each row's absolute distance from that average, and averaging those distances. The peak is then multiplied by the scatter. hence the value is 13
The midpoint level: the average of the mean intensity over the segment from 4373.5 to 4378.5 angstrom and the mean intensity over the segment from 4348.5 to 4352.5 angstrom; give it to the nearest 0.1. 12.0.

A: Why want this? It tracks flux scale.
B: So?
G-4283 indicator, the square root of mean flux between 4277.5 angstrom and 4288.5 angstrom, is 3.66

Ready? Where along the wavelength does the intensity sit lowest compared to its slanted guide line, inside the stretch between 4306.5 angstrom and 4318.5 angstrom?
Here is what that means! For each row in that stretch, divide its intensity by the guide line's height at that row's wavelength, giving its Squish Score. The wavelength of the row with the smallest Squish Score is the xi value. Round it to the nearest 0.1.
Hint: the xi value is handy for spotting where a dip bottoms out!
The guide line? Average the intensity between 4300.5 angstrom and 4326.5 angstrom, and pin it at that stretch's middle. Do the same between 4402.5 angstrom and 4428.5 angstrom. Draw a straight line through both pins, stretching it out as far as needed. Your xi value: 4307.0 angstrom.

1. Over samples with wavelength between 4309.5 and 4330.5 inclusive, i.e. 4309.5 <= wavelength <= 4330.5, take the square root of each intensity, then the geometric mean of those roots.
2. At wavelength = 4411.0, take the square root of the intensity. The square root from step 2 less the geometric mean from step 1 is 0.19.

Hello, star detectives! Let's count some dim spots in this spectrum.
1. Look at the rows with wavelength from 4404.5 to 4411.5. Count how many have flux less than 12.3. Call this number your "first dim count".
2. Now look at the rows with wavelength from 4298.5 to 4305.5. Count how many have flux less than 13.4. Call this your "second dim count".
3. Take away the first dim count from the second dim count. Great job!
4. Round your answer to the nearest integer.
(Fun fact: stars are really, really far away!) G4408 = 7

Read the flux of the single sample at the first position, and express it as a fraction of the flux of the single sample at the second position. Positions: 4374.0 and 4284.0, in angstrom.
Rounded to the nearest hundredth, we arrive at 1.01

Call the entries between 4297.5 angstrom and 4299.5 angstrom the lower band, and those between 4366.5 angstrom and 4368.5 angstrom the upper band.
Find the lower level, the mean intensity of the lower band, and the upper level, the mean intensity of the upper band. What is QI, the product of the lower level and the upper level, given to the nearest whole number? 140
